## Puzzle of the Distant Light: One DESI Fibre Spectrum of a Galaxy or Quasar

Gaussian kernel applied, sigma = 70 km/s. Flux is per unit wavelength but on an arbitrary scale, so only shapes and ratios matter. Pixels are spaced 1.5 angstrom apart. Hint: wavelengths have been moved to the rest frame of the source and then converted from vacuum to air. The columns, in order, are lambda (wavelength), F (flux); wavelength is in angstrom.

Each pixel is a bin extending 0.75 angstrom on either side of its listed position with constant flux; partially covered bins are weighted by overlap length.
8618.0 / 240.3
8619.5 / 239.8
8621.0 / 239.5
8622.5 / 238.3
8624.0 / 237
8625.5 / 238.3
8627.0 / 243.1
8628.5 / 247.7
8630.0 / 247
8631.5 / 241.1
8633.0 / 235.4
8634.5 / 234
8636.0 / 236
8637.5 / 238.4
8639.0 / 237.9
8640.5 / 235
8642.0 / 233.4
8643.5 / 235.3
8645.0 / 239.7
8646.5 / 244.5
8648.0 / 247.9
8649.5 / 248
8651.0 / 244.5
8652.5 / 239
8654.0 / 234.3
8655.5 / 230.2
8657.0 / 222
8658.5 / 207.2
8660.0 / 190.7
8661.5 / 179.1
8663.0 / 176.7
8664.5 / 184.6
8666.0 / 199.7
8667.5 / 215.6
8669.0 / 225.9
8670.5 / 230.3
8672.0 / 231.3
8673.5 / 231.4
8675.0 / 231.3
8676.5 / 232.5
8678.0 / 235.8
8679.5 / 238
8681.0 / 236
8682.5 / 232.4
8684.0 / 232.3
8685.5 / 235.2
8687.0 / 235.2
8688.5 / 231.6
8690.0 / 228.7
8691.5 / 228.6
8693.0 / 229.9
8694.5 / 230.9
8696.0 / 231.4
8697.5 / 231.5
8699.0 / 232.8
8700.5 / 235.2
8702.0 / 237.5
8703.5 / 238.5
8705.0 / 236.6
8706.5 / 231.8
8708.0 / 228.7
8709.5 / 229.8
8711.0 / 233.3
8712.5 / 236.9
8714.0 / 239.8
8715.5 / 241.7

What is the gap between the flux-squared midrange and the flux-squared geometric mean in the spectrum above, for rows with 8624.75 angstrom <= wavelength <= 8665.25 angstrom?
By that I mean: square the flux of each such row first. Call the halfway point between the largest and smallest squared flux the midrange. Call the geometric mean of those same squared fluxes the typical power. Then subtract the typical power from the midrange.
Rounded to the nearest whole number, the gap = -5716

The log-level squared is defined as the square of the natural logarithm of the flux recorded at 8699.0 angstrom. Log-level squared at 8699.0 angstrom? 29.7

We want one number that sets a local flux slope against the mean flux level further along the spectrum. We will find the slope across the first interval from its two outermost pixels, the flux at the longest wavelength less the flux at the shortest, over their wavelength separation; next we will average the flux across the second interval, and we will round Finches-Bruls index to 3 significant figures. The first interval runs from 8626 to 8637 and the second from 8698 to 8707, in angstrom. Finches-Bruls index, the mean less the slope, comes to 236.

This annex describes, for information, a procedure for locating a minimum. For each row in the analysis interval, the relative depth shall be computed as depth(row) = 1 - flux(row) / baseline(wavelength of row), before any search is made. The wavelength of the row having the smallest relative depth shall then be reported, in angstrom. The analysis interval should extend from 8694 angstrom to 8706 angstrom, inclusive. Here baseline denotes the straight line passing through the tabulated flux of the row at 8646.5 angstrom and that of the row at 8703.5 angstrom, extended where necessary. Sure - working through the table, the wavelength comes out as 8703.5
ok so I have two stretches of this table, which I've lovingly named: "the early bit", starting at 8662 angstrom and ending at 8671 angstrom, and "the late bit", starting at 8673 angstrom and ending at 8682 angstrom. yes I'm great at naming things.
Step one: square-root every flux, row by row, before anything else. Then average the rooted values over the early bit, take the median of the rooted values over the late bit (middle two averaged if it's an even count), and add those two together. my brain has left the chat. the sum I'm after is 29.6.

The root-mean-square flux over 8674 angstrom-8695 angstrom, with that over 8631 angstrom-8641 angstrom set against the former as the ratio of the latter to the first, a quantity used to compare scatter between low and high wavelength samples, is 1.02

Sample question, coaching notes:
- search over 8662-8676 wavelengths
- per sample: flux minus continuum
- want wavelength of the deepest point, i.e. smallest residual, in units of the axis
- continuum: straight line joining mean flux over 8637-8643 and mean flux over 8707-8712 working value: 8663.0 angstrom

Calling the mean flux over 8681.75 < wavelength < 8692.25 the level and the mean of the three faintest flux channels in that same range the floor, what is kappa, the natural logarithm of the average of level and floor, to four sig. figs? 5.442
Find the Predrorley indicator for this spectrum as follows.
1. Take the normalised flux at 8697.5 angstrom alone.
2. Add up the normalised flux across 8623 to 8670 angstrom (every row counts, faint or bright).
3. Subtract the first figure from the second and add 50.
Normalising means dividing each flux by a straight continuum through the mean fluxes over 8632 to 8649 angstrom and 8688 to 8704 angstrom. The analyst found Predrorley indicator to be 79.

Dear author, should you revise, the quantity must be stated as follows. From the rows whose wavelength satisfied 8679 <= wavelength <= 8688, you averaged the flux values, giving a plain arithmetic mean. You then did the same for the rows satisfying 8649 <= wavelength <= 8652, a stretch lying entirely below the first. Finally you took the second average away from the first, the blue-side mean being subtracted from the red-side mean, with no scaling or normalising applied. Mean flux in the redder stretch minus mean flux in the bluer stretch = -11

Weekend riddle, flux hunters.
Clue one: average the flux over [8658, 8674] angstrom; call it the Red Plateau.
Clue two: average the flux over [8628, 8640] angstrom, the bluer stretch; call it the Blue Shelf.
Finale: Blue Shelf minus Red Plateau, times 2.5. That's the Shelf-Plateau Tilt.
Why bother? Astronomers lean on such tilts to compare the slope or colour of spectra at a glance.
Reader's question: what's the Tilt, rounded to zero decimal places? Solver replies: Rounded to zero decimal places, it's 83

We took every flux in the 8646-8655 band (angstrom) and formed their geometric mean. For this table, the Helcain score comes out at 243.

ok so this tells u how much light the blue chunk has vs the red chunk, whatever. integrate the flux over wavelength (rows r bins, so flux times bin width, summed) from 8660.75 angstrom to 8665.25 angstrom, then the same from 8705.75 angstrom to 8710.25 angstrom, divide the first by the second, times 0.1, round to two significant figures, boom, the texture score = 0.078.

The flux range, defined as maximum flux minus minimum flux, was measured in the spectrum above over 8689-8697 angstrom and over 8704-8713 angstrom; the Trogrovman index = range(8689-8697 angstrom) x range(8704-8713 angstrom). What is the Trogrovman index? 23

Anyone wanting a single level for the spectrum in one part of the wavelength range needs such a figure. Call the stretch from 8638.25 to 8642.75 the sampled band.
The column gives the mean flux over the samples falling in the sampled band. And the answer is 235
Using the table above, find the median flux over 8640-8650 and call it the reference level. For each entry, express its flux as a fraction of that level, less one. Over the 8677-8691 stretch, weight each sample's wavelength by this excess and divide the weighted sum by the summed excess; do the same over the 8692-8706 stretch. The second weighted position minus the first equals 11.8 angstrom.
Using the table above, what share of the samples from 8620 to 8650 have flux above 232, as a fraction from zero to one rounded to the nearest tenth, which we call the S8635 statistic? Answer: 1.0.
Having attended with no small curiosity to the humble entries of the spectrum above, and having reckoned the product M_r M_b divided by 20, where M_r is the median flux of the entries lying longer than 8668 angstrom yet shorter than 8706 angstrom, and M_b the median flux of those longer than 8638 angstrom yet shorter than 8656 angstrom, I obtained 2770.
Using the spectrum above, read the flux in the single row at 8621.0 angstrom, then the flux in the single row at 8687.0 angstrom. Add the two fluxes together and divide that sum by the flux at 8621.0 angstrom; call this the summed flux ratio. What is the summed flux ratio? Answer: 1.98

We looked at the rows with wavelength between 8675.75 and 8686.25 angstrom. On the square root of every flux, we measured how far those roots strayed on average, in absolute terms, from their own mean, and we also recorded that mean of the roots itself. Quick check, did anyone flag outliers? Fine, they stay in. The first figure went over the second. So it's 0.0040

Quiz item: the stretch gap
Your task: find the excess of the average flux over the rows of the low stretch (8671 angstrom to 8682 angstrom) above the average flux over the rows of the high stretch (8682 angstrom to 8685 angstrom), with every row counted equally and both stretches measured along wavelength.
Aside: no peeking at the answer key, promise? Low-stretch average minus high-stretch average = 1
